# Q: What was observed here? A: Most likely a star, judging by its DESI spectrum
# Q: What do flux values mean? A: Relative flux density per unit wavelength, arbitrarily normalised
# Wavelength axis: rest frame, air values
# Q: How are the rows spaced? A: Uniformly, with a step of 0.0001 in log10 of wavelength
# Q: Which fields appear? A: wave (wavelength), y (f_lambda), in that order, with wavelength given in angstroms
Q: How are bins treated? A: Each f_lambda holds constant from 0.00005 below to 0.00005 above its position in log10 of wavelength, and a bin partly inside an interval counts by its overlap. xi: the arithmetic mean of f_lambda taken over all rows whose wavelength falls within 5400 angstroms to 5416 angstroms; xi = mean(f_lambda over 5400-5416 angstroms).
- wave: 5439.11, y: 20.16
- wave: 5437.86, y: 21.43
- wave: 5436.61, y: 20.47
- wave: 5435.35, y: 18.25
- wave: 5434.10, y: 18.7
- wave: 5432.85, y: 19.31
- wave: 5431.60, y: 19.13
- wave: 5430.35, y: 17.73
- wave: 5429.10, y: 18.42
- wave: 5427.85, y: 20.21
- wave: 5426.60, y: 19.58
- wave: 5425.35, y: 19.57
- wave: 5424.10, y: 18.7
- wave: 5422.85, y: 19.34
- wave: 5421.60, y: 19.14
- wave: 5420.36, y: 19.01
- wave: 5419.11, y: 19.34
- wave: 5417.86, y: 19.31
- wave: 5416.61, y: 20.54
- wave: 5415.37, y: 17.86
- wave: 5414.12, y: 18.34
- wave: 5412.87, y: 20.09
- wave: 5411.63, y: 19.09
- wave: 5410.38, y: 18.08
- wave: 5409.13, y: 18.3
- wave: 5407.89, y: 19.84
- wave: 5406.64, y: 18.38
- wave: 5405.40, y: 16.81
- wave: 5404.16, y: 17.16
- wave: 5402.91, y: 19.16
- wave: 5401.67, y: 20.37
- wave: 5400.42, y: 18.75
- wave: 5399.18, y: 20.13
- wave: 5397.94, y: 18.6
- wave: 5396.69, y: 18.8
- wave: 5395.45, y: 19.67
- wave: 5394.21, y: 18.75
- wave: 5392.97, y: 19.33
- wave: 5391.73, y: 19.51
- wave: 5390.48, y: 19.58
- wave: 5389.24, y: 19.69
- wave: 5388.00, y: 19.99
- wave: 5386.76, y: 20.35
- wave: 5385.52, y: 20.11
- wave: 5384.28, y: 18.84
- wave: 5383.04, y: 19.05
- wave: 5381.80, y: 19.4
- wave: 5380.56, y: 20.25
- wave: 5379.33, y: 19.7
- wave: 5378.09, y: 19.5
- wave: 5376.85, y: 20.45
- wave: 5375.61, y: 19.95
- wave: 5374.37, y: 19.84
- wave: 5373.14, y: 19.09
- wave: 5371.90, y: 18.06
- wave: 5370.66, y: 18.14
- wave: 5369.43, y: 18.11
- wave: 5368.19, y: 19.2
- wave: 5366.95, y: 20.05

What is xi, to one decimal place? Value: 18.6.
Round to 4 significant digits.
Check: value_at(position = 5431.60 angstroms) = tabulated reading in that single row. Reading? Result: 19.13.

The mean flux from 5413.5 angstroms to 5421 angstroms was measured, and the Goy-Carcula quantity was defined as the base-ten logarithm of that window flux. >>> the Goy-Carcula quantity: 1.28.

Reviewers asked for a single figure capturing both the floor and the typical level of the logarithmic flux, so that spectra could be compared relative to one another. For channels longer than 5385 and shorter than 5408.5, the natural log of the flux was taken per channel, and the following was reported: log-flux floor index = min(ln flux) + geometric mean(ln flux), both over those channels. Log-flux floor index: 5.78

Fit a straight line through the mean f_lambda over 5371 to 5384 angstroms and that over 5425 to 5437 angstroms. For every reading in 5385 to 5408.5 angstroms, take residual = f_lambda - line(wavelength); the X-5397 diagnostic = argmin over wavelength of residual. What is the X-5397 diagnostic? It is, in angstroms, 5405.40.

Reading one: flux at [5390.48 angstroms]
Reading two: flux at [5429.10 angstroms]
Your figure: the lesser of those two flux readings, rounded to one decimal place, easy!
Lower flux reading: 18.4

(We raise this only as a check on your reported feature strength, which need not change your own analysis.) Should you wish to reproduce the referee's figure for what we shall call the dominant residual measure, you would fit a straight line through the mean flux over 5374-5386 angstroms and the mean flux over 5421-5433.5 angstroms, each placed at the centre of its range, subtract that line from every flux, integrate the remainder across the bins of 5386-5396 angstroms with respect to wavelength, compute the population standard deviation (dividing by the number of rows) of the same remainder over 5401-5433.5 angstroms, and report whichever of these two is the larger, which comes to 0.96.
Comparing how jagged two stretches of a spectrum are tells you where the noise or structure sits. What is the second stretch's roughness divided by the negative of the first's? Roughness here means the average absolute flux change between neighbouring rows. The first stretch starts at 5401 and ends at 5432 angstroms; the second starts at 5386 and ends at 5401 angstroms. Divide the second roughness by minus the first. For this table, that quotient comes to -0.61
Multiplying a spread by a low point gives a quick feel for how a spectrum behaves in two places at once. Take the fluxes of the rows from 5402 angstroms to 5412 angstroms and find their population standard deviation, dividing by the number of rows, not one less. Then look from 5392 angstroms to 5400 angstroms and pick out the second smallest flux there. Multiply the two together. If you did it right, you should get 18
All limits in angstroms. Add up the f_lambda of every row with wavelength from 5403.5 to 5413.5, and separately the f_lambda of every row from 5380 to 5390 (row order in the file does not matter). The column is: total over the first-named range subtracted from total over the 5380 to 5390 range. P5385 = 9.9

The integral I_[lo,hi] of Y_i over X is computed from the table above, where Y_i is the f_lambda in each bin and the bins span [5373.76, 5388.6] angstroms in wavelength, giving 294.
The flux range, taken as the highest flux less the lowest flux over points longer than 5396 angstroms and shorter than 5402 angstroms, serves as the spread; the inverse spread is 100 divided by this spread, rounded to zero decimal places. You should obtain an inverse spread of 56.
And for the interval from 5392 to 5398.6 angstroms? 93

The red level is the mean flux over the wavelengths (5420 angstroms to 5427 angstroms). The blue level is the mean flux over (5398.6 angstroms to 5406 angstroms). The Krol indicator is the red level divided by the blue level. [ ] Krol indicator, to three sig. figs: 1.03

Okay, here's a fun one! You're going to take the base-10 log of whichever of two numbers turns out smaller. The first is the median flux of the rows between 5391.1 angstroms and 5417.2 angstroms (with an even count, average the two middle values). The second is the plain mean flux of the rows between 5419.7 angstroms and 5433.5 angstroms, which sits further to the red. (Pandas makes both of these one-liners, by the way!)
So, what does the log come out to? 1.27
